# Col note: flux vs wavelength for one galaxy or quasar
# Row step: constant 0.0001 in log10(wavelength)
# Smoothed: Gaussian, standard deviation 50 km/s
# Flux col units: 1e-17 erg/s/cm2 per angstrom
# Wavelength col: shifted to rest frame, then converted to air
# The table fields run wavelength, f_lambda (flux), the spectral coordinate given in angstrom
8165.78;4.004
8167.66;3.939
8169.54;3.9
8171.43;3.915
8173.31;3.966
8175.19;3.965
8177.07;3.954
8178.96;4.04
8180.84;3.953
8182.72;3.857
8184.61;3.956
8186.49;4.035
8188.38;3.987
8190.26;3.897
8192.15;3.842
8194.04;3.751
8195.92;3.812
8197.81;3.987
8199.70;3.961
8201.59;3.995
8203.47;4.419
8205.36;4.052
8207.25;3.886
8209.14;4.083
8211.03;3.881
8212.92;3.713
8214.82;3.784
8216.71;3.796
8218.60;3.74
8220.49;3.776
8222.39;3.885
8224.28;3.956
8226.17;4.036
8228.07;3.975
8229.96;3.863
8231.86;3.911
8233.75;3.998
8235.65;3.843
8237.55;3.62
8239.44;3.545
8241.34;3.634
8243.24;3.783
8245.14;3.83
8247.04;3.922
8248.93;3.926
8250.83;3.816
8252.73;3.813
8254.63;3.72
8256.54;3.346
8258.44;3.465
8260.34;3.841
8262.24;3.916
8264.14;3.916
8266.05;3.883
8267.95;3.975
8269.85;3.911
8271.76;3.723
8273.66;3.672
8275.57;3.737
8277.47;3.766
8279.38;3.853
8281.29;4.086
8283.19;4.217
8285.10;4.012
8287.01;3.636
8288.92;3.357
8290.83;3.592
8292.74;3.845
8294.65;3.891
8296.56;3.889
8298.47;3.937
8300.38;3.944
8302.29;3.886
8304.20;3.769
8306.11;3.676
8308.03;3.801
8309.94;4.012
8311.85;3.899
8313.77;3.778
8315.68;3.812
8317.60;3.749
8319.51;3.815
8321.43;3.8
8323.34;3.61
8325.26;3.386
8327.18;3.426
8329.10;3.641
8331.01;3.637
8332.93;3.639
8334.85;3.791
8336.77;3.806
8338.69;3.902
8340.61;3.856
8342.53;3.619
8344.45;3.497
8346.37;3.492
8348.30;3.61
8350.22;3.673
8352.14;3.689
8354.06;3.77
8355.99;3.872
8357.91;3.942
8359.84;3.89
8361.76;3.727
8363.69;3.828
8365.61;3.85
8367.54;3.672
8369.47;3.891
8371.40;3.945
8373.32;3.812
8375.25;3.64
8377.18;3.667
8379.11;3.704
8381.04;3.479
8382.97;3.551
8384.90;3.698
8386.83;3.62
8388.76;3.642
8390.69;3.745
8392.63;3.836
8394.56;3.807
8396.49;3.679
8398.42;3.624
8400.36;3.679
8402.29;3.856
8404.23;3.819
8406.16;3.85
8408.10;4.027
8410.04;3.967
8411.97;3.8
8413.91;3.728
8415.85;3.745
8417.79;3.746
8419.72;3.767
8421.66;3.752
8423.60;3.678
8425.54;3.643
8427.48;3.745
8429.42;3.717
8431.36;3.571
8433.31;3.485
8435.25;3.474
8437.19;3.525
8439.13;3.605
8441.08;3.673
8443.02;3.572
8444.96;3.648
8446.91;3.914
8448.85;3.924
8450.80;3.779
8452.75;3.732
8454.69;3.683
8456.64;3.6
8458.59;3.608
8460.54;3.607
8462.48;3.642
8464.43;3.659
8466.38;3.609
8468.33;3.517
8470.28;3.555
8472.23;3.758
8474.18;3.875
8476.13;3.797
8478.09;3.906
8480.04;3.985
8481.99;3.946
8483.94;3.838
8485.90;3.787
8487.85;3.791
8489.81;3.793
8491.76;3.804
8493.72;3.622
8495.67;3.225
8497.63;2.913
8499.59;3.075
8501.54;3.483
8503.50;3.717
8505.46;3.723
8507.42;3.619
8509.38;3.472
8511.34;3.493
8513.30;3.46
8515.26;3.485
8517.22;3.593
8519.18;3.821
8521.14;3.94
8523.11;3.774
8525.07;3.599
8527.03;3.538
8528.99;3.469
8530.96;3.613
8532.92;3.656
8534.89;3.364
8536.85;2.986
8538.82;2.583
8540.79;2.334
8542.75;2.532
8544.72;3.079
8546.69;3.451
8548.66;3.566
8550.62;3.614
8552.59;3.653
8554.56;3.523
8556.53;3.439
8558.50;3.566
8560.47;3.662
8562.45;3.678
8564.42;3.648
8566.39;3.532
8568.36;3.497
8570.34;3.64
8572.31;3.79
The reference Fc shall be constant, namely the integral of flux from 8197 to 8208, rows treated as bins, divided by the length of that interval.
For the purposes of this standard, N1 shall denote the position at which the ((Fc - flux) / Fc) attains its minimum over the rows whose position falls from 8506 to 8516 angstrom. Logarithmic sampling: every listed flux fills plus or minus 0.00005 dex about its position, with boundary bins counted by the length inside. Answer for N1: 8507.42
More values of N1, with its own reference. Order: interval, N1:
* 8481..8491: 8481.99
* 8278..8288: 8283.19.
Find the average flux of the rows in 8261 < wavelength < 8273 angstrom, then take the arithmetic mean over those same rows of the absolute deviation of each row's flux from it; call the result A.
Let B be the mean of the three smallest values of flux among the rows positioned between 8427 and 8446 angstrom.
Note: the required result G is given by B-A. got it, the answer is 3.44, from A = 0.056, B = 3.49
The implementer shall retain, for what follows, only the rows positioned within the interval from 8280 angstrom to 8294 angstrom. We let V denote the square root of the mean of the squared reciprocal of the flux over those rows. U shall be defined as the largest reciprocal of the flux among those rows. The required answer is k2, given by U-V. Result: 0.034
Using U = 0.298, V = 0.264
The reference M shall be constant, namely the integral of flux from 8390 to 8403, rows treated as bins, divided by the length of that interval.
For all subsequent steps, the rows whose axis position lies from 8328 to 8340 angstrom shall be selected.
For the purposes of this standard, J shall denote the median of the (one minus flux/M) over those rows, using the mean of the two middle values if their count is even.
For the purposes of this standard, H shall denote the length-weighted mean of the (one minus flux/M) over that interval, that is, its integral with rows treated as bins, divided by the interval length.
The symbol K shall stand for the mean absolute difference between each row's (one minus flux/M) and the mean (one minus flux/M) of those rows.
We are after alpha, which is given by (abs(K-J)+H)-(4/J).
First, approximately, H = 0.00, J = 0.008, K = 0.026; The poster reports -526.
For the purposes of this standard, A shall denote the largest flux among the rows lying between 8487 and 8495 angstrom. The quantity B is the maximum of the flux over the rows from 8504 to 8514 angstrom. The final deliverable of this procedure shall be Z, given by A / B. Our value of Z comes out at 1.02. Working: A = 3.804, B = 3.723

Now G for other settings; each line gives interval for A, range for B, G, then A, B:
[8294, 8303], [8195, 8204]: 3.90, 0.025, 3.92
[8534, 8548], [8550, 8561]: 3.15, 0.361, 3.51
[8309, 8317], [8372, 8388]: 3.47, 0.080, 3.55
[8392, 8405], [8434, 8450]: 3.44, 0.083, 3.52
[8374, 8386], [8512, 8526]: 3.44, 0.072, 3.51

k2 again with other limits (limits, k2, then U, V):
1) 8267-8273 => 0.010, 0.269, 0.259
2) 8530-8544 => 0.082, 0.428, 0.347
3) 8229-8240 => 0.018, 0.282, 0.264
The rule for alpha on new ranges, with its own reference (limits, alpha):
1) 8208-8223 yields 329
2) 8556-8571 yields -106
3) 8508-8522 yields -59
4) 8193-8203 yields 69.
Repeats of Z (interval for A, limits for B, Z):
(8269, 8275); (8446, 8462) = 1.00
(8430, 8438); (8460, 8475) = 0.92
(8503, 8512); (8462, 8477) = 0.96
